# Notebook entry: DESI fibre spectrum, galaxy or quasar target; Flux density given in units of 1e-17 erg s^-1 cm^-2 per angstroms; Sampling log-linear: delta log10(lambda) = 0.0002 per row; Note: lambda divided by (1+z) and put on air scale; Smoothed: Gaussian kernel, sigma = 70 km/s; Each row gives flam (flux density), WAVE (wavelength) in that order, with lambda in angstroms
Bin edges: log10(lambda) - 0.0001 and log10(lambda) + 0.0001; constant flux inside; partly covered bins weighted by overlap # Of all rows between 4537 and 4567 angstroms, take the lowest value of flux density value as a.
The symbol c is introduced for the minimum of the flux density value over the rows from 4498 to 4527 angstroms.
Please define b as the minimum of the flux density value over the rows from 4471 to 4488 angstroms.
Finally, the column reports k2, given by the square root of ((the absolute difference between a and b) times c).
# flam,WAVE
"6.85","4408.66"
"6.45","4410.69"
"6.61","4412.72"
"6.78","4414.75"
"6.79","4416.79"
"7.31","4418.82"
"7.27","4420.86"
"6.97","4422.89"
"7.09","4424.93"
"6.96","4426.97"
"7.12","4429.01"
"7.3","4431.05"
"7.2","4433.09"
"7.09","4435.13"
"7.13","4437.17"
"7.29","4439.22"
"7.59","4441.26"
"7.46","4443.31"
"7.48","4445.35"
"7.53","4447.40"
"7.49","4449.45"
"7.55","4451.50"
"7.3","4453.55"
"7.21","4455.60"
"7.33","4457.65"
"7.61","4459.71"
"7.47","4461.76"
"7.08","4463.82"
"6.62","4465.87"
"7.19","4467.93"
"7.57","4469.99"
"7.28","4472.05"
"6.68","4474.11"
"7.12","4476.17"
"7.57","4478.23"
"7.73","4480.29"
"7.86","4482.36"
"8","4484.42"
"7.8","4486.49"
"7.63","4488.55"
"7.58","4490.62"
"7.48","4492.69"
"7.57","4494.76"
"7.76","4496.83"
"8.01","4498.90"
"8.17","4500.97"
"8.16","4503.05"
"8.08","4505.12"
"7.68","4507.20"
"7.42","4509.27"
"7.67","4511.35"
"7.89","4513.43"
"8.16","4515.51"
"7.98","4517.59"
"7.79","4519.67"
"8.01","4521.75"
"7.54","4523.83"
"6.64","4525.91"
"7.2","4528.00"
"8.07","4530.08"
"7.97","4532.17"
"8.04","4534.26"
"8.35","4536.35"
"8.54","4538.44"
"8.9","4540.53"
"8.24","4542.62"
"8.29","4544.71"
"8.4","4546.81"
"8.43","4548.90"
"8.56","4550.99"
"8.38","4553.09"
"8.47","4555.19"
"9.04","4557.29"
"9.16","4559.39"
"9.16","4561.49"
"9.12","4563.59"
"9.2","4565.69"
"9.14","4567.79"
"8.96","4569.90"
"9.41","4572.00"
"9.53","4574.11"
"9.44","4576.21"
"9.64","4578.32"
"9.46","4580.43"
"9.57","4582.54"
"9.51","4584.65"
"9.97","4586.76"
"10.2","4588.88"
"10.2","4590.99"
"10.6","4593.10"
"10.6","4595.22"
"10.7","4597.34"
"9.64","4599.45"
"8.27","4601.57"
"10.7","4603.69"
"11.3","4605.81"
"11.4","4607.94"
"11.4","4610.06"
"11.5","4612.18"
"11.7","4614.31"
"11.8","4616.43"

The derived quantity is 3.2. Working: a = 8.24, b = 6.68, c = 6.64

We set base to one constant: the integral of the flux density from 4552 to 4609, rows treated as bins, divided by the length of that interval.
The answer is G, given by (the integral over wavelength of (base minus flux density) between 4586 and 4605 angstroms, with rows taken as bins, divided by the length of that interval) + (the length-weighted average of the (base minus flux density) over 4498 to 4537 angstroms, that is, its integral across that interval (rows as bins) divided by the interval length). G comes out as 1.4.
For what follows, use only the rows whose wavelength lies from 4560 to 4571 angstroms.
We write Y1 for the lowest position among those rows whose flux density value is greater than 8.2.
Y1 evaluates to 4561.49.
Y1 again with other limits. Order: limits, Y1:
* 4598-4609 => 4599.45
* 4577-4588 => 4578.32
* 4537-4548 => 4538.44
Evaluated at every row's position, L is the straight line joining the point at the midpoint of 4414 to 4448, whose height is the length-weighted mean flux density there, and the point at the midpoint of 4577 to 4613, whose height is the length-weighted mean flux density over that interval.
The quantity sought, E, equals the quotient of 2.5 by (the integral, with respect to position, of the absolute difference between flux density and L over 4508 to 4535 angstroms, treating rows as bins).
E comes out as 0.08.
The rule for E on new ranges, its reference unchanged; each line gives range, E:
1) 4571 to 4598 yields 0.27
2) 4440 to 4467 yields 0.31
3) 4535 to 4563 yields 0.11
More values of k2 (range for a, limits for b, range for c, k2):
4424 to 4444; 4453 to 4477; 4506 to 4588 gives 1.5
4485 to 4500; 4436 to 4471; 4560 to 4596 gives 2.8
